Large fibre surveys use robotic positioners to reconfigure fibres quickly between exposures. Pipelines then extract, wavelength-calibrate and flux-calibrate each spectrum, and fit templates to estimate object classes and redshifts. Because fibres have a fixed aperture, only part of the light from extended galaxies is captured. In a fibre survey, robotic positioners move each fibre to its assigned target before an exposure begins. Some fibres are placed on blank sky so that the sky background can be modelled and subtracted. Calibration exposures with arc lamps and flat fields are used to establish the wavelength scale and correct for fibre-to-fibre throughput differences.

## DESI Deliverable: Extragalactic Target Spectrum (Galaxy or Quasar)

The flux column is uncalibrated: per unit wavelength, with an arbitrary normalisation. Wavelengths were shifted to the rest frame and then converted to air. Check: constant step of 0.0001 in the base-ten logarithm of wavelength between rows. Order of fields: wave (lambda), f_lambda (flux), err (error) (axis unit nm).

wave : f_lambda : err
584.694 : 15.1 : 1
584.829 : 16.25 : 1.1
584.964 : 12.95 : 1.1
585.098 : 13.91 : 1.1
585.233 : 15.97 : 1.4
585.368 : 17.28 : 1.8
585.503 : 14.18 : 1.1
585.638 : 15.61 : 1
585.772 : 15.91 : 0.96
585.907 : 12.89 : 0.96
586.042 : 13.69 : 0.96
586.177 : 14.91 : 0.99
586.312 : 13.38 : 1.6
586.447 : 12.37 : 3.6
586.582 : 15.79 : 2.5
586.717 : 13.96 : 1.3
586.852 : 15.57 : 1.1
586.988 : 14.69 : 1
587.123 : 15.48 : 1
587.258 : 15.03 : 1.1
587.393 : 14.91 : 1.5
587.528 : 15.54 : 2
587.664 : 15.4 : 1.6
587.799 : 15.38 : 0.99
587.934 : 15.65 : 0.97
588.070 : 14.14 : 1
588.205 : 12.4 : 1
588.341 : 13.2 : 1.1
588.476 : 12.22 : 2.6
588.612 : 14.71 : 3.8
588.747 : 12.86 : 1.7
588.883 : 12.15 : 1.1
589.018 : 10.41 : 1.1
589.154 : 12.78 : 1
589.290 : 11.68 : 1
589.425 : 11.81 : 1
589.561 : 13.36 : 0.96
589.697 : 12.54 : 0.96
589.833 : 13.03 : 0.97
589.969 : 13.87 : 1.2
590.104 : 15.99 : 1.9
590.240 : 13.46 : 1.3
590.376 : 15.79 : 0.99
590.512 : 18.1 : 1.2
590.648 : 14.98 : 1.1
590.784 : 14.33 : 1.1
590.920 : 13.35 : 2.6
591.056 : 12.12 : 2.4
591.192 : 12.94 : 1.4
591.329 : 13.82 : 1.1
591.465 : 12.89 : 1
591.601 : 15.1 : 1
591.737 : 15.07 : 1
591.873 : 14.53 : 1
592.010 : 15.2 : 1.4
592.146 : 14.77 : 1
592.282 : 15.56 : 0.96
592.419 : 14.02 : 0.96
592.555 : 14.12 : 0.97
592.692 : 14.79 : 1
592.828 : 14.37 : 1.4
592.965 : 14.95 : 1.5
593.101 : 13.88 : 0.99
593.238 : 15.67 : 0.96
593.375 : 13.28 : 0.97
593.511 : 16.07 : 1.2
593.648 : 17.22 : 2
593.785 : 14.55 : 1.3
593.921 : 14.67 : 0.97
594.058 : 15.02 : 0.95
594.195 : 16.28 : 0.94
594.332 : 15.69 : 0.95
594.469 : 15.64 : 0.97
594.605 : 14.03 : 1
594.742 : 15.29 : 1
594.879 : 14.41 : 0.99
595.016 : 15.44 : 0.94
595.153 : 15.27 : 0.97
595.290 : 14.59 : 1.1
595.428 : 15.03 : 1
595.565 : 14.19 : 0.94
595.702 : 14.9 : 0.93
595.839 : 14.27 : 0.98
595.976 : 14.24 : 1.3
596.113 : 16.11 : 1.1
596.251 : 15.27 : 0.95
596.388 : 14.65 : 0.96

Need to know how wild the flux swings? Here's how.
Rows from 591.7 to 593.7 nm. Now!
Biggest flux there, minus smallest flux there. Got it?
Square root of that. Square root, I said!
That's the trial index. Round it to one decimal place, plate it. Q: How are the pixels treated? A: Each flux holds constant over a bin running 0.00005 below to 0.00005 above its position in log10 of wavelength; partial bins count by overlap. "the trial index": 2.0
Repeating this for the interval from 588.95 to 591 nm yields 2.8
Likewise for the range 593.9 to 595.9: 1.5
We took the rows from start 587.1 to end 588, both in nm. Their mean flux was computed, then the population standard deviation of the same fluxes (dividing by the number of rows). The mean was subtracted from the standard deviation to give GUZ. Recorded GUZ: -15.1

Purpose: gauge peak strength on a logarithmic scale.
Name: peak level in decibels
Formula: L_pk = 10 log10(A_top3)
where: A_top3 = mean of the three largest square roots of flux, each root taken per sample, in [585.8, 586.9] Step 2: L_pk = 5.94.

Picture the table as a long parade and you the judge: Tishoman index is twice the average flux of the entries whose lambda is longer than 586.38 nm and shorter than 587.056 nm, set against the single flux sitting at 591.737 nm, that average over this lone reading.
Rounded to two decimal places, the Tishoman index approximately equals 1.92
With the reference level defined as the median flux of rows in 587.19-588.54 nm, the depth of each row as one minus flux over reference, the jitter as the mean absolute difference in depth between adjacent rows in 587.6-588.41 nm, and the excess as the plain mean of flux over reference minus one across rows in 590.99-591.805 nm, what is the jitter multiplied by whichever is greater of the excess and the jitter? 0.0034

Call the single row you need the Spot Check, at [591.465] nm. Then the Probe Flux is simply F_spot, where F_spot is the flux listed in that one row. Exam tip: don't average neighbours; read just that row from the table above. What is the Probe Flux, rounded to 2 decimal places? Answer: 12.89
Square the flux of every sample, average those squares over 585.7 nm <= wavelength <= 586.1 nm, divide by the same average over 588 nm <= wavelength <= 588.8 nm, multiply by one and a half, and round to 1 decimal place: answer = 1.7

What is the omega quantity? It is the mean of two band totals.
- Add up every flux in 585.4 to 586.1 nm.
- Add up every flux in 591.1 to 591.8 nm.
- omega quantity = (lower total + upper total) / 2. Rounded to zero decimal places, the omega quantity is 71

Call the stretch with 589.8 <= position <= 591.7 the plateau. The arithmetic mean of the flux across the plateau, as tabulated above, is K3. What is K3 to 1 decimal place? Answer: 14.3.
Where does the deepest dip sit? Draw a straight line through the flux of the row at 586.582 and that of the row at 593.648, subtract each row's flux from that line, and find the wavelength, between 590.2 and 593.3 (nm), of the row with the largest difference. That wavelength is 591.056 nm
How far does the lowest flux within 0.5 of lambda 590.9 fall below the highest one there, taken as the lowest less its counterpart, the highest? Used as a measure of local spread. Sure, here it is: -6.0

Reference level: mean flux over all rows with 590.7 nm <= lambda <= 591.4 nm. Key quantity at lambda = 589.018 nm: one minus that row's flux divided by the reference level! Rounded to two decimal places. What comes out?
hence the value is 0.22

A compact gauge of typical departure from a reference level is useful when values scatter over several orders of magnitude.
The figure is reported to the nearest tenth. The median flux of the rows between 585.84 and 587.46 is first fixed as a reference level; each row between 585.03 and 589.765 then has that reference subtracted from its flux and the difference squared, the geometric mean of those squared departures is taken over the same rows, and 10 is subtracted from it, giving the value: -9.1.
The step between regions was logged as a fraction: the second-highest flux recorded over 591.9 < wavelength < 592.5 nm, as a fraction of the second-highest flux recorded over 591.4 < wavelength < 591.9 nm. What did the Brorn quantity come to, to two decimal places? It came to 1.01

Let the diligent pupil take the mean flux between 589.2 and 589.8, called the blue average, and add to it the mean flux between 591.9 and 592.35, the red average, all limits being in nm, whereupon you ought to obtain 27.5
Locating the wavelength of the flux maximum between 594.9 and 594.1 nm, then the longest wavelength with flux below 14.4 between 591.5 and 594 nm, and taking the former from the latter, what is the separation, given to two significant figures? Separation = -0.82 nm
